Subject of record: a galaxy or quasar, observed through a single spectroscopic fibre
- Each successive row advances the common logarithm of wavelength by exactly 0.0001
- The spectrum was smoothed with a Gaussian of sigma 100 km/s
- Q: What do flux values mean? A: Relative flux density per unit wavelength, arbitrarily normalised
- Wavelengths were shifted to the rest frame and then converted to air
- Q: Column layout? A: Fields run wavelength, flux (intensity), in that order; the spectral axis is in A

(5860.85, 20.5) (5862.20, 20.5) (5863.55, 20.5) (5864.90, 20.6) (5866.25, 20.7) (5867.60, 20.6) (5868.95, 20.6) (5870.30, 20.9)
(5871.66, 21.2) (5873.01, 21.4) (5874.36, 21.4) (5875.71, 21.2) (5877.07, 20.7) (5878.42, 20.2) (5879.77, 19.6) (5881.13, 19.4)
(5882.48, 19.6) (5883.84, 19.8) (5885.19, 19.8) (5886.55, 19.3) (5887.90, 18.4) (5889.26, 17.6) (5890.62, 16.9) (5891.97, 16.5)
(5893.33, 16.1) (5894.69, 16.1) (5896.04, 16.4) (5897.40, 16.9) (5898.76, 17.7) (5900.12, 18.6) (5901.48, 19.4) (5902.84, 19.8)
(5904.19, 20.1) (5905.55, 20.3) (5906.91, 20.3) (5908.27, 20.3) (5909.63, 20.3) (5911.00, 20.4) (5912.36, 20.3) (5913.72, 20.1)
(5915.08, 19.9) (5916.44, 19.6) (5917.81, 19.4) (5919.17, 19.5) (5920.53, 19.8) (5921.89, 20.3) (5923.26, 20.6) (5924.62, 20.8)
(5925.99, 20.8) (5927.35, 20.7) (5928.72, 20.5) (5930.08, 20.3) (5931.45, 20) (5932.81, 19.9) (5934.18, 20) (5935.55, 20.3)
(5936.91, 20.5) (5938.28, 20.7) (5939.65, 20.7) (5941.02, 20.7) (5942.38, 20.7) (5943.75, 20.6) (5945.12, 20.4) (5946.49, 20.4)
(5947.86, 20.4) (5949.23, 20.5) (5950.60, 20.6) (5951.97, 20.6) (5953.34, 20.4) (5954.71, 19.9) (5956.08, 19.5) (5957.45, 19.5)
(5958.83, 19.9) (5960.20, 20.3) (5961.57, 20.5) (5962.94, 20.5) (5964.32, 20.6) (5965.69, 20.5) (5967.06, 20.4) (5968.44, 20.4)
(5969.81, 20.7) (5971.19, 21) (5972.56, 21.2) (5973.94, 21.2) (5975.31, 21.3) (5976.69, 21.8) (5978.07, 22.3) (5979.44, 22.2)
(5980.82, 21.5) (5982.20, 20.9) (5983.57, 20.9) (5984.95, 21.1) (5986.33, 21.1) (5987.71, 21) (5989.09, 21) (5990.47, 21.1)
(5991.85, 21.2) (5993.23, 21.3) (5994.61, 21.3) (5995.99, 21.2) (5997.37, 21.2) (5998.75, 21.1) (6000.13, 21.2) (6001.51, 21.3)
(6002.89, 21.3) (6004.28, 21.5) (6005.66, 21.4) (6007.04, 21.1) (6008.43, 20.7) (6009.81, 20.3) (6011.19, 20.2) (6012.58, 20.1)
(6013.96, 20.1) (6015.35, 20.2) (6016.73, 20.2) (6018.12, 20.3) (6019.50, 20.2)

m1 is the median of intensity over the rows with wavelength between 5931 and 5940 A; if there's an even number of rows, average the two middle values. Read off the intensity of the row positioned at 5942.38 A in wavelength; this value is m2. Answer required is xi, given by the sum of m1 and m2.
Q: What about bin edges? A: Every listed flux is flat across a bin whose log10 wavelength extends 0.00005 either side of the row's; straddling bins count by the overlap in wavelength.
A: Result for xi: 41.00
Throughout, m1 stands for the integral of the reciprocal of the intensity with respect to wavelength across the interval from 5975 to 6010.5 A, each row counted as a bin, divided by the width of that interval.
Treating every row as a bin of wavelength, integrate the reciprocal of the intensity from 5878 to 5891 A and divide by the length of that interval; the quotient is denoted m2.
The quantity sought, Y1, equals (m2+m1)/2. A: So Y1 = 0.0498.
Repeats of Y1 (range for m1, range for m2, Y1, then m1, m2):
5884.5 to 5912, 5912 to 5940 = 0.0519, 0.0542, 0.0495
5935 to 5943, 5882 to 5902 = 0.0524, 0.0486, 0.0561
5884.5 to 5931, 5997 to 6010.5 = 0.0499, 0.0523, 0.0474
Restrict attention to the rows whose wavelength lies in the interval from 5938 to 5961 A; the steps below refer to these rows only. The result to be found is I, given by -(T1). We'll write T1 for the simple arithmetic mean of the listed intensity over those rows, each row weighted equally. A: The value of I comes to -20.3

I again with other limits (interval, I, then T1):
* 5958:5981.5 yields -21.0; 21.0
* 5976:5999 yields -21.3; 21.3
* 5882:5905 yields -18.2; 18.2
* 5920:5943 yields -20.4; 20.4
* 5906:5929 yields -20.2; 20.2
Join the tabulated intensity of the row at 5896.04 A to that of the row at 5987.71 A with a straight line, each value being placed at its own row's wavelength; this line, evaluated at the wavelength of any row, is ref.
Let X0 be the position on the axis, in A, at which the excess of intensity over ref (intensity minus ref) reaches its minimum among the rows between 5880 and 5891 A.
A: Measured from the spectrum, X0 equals 5890.62 A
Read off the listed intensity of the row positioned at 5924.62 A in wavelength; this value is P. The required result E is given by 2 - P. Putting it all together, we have -18.8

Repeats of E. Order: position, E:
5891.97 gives -14.5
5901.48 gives -17.4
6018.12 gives -18.3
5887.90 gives -16.4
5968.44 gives -18.4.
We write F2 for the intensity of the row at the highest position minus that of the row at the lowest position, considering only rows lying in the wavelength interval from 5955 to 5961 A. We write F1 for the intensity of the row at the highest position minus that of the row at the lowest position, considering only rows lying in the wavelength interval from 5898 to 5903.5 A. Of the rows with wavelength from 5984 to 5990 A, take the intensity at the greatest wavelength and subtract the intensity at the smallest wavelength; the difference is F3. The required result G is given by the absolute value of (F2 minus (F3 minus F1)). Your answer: 3.0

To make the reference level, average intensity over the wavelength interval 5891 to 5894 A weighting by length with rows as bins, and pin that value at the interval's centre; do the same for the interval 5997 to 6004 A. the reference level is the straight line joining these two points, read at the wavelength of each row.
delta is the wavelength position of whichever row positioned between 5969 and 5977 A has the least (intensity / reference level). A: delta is 5969.81 A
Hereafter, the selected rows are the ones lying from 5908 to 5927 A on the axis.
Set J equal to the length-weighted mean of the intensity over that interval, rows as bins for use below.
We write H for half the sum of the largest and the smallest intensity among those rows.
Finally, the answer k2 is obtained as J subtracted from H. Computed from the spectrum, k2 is -0.05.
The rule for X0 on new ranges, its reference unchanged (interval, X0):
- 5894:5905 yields 5894.69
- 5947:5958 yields 5957.45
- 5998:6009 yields 6008.43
